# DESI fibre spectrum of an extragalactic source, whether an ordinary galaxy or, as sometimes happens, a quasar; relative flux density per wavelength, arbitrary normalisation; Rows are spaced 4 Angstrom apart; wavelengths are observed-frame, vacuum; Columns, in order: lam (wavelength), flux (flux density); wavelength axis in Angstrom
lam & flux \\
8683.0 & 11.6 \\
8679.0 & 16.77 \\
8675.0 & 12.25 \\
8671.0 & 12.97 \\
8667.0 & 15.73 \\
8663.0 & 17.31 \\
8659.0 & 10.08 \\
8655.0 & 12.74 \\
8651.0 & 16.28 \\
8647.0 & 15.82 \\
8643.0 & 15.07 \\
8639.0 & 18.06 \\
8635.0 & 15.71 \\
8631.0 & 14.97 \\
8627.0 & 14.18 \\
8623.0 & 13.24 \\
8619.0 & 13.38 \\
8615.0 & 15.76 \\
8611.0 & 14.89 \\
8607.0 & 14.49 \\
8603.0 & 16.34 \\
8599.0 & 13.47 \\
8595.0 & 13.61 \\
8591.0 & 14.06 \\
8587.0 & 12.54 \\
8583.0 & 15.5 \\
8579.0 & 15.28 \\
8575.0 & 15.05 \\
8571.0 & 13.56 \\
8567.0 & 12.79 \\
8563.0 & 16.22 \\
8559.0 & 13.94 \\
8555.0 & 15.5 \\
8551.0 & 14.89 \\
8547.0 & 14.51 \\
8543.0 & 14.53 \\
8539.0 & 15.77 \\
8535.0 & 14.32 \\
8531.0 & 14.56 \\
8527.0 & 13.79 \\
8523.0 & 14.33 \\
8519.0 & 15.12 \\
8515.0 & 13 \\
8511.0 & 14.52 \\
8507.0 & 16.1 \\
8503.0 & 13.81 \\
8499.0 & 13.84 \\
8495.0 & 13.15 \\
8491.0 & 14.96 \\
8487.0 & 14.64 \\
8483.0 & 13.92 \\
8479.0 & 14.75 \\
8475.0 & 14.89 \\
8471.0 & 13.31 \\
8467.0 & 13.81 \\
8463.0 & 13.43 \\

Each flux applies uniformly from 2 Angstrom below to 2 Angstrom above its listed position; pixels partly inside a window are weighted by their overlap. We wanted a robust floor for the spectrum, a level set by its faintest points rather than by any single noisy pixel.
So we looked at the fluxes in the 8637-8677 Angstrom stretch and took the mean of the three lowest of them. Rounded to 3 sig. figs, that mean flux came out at 11.7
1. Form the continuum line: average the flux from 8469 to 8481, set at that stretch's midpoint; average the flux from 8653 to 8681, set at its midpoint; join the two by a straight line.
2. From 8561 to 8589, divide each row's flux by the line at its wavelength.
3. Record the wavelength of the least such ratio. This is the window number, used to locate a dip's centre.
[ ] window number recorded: 8587.0 Angstrom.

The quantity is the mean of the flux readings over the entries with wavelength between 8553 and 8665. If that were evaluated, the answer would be 14.6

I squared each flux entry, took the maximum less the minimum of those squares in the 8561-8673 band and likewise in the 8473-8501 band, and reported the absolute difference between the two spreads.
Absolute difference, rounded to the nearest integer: 174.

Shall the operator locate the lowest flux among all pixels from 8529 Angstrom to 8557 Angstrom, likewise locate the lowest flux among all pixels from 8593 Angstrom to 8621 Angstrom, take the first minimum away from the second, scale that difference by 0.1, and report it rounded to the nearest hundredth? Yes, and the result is -0.09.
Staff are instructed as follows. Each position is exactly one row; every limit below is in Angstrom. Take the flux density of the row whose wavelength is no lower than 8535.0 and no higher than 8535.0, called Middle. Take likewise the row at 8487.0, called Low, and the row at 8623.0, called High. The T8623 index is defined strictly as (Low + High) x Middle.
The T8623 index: 399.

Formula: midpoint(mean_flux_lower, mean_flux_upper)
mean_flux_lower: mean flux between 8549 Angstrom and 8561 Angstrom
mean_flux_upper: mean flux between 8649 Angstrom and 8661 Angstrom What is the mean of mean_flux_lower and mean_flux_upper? 13.9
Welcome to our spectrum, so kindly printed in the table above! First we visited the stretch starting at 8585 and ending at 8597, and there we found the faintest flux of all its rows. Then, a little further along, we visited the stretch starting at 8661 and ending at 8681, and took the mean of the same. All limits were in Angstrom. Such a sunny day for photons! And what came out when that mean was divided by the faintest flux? 1.20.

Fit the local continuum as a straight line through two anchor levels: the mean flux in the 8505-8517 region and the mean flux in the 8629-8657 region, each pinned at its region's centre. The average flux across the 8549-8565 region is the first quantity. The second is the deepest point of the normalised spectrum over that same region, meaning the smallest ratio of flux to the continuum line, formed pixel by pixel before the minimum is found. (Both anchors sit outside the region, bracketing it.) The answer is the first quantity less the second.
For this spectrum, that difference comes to 14.2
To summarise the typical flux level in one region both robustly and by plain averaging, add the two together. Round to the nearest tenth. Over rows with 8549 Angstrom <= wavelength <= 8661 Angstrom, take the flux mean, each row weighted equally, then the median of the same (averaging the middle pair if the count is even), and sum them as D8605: 29.4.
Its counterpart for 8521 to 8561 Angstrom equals 29.1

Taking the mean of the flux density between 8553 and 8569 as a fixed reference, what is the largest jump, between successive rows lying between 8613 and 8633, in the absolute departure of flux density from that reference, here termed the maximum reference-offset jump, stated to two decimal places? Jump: 0.94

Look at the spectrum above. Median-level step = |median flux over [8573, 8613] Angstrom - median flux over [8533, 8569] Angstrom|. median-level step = 0.2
